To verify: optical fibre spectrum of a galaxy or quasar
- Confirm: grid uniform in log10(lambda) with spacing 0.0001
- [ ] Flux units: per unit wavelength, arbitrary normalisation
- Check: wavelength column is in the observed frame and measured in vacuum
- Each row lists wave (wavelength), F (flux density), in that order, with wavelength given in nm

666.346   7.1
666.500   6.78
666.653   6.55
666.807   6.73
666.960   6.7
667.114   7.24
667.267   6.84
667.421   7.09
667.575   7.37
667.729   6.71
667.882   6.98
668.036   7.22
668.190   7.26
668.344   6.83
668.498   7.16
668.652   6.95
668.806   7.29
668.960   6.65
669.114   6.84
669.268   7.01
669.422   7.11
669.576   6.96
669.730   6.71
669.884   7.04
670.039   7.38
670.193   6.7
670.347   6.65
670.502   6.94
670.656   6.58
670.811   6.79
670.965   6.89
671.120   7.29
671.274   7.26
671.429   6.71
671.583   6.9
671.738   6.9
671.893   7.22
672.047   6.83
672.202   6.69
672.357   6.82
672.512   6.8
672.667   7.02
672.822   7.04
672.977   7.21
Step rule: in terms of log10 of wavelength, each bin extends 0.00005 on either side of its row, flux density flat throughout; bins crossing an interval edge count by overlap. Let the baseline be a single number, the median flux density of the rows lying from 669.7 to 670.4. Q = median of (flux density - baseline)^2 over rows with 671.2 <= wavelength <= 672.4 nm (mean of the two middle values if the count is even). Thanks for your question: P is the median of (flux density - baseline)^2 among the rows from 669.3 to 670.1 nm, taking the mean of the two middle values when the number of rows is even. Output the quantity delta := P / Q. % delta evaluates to 4.3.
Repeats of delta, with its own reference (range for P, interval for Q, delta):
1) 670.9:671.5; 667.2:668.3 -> 1.2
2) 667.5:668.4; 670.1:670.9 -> 26.0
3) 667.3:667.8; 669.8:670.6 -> 2.7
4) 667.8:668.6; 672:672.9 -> 15.3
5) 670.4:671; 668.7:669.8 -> 0.4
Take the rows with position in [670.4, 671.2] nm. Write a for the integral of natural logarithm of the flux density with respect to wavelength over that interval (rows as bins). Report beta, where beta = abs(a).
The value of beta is 1.54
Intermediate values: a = 1.5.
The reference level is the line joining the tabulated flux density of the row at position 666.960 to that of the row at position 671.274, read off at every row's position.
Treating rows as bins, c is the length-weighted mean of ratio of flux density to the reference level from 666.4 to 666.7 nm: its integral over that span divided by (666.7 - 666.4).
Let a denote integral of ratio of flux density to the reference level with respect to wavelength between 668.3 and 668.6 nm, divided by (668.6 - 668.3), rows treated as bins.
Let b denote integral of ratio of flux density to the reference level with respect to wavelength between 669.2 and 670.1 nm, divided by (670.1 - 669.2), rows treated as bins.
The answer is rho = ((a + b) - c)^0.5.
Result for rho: 1.002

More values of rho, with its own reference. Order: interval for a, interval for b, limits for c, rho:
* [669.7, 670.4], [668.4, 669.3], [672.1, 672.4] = 1.033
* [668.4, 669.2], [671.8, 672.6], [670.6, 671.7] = 0.990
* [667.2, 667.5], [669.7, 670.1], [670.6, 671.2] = 1.035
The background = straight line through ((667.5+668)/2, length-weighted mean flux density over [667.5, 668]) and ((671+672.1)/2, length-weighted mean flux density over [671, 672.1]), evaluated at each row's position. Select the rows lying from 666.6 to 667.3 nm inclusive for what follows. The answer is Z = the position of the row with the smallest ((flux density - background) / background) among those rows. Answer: 666.653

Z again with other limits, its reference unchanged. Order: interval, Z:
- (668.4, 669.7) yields 668.960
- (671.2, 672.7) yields 672.202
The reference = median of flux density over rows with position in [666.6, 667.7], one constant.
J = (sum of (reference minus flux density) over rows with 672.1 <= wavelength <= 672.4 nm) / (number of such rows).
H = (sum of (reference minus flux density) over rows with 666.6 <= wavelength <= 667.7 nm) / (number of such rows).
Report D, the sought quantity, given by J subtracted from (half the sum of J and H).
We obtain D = -0.09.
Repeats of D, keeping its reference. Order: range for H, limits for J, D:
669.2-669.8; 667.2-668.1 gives 0.04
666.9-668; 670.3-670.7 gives -0.13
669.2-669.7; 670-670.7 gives -0.09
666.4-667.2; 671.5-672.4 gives 0.05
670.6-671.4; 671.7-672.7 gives -0.03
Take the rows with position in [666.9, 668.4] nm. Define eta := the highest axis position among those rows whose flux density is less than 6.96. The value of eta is 668.344 nm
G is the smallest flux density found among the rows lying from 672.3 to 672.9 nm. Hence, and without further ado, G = 6.8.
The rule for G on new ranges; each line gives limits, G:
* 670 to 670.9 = 6.58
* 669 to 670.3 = 6.7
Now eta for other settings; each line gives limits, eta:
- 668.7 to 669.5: 669.114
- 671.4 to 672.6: 672.512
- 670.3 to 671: 670.965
